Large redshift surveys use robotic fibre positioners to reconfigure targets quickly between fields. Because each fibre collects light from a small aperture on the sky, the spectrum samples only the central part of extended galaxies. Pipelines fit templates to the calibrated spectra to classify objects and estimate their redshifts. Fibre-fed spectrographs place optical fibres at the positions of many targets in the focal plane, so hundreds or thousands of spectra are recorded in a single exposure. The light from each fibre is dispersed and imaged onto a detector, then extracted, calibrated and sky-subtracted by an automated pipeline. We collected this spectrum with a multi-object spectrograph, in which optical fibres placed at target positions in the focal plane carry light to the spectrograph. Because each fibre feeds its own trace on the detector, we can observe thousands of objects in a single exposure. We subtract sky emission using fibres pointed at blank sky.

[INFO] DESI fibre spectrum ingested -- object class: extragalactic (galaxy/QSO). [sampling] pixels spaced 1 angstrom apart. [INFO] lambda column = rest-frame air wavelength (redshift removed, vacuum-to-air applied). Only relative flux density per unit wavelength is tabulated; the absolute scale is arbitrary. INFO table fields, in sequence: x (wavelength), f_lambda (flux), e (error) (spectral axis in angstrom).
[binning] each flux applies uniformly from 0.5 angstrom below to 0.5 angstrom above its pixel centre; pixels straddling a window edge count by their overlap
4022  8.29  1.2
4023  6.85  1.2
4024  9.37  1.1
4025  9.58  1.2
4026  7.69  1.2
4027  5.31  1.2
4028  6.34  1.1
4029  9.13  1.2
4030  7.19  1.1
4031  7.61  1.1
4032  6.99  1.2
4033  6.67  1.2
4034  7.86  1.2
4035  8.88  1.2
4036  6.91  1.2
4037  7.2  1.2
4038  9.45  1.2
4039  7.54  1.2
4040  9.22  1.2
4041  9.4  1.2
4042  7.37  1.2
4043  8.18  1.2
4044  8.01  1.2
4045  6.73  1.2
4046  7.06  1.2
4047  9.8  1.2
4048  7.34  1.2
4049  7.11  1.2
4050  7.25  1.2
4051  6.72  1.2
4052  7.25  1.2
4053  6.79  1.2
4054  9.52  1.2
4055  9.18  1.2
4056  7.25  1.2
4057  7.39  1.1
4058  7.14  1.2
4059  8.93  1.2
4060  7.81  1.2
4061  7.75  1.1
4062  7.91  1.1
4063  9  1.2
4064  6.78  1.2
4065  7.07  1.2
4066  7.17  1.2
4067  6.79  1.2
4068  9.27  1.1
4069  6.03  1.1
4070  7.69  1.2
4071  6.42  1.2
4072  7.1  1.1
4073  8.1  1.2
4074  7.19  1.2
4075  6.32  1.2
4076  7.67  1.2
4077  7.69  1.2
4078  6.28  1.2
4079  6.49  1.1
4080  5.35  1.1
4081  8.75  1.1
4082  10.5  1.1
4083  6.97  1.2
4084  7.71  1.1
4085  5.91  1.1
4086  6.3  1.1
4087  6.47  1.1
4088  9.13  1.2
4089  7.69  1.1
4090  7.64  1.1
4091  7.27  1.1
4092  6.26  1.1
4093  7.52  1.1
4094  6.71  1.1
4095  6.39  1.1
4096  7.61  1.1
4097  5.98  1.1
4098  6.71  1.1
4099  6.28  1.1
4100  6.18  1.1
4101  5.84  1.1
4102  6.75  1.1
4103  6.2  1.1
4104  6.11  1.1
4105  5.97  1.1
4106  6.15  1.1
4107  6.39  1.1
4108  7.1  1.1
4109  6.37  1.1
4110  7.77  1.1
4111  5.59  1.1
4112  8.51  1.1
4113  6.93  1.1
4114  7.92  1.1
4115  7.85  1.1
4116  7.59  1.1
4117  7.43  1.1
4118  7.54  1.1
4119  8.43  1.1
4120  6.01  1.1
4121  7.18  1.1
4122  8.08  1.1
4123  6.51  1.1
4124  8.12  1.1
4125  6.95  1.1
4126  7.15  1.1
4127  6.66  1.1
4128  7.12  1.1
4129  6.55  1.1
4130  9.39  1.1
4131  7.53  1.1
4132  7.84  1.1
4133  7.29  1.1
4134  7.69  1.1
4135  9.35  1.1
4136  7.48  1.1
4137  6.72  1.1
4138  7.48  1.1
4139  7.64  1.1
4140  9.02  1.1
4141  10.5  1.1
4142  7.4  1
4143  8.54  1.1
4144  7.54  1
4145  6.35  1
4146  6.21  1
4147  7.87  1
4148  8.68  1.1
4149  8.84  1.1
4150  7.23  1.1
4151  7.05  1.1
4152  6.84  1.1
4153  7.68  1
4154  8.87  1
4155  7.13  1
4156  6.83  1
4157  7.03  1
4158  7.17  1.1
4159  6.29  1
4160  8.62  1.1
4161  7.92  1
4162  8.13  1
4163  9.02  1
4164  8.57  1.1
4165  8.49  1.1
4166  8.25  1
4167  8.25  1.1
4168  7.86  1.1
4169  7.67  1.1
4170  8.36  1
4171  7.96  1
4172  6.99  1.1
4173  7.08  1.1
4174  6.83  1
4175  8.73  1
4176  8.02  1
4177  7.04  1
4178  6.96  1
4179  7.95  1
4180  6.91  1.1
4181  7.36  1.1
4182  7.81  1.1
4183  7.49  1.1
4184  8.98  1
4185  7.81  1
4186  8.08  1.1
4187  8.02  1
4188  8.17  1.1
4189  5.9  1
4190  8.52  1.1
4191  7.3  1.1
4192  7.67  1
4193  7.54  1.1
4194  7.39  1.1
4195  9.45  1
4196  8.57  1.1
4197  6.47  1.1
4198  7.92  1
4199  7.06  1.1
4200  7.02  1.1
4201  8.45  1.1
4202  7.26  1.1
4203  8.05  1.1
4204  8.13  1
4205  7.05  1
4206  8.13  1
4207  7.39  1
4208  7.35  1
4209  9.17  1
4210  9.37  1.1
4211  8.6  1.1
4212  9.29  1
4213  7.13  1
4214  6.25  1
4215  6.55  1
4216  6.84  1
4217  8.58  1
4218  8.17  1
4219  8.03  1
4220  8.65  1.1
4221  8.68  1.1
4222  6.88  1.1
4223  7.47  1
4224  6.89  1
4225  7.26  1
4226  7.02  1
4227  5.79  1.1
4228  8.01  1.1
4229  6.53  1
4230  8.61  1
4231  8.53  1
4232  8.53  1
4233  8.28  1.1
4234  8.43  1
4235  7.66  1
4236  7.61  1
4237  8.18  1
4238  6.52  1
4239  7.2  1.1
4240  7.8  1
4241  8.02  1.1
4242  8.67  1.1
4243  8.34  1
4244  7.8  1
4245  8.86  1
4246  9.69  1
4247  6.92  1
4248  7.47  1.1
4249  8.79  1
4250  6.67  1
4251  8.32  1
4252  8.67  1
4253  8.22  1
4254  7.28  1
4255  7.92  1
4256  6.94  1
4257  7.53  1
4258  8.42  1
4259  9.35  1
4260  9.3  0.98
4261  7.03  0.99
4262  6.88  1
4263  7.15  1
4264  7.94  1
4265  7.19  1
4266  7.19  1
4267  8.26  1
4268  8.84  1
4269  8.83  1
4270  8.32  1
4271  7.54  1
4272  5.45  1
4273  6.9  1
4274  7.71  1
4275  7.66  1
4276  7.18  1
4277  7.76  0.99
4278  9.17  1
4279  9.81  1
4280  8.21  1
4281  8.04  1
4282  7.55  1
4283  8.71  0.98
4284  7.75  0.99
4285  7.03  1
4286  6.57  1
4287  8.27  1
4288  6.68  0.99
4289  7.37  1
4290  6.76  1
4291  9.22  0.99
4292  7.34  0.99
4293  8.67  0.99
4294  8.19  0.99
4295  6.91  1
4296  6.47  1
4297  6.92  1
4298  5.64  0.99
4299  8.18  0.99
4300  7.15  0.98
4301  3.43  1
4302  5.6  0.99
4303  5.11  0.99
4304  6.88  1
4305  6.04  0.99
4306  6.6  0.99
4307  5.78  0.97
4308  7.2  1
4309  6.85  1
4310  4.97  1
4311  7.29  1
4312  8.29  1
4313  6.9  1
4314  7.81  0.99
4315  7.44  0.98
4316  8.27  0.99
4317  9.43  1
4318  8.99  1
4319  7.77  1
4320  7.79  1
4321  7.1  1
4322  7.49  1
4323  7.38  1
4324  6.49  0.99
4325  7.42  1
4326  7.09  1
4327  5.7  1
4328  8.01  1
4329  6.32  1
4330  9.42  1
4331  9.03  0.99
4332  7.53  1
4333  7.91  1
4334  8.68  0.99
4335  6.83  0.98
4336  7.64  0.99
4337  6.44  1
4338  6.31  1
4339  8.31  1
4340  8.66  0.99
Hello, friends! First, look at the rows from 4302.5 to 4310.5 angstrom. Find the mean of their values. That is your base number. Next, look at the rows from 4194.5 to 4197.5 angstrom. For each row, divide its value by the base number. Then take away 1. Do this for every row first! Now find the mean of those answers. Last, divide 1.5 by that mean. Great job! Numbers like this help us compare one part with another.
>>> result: 4.7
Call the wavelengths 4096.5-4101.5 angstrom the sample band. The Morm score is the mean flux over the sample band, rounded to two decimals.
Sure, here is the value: 6.20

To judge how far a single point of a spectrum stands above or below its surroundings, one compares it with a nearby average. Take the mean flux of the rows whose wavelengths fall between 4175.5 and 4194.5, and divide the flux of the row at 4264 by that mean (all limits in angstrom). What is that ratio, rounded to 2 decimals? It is 1.04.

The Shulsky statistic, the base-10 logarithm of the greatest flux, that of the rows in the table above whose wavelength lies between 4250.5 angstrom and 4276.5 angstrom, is 0.971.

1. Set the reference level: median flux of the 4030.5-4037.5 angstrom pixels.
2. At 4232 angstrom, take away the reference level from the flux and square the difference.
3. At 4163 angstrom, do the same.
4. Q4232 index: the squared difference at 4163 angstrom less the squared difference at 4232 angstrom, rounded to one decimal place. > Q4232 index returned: 1.5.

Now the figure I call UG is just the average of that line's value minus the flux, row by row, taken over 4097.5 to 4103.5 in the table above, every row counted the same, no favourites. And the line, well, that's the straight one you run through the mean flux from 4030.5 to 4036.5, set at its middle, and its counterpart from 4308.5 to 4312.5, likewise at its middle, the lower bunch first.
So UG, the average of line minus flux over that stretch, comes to 1.01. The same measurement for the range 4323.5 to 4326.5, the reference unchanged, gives -0.18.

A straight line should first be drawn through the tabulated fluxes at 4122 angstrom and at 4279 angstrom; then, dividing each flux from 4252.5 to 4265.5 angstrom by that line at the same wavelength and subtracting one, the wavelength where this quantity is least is 4262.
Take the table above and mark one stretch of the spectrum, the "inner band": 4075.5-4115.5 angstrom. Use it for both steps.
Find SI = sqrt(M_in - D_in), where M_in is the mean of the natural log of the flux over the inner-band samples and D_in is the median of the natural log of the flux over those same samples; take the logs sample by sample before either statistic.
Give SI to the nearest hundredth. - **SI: 0.17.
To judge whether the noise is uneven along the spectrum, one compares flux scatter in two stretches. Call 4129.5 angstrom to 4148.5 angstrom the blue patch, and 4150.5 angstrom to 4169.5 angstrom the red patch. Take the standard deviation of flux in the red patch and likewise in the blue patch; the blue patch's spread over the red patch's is 1.4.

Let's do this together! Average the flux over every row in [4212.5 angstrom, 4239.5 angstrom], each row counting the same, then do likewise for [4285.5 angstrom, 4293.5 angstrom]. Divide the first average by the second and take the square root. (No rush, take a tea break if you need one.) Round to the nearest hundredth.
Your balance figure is 1.00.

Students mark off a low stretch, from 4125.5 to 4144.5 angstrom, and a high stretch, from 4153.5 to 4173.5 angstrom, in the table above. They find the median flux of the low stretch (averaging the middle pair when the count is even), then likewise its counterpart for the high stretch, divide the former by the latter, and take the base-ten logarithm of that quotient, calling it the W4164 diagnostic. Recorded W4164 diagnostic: -0.02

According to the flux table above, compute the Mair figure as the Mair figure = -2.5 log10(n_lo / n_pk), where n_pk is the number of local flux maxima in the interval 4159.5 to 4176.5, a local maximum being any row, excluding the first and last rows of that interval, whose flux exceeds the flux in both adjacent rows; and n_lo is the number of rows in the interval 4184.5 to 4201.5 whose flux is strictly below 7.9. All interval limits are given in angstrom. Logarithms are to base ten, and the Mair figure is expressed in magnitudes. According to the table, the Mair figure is -0.88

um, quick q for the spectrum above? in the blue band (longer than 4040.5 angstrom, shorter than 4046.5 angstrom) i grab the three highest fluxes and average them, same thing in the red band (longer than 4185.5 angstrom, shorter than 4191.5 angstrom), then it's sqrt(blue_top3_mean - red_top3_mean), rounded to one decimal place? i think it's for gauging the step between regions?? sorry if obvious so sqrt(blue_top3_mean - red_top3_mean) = 0.5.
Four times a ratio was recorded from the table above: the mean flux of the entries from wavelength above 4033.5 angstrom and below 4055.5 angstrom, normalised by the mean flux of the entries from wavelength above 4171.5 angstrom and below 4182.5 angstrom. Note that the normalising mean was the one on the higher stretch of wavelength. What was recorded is 4.28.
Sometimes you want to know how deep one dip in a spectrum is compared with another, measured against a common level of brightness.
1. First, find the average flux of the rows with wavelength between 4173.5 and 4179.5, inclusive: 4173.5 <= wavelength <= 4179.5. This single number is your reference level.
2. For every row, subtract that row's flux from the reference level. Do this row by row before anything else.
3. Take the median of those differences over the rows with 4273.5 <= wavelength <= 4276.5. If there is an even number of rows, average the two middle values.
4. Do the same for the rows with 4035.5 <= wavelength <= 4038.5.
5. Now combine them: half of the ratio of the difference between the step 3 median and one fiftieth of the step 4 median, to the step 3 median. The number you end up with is 0.554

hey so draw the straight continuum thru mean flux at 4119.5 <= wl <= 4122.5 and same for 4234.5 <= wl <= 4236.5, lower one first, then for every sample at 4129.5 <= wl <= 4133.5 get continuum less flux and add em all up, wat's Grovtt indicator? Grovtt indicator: -3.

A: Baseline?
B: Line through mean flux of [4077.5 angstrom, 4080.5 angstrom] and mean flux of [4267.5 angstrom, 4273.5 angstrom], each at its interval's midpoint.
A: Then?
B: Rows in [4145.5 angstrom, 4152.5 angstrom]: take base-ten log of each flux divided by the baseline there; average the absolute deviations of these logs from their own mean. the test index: 0.046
